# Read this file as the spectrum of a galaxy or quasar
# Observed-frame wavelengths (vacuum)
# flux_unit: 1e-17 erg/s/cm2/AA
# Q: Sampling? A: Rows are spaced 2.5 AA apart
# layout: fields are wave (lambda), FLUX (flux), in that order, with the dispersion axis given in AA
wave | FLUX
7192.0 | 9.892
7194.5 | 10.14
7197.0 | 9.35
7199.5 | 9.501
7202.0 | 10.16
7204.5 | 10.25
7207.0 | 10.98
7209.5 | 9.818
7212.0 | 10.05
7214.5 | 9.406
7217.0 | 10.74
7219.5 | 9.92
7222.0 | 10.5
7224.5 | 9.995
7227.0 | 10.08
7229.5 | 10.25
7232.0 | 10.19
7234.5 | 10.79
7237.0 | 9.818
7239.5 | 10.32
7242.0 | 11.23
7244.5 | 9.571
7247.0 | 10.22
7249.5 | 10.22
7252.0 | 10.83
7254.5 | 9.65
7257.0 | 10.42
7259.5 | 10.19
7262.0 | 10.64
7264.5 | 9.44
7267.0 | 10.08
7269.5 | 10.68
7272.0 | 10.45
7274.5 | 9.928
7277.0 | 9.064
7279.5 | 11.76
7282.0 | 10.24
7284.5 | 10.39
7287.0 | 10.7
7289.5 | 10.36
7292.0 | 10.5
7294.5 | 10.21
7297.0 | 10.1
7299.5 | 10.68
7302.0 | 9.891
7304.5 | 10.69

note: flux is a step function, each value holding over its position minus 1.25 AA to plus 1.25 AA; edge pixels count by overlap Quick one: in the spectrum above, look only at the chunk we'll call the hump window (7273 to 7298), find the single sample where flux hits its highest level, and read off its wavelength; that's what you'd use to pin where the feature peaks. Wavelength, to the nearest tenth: 7279.5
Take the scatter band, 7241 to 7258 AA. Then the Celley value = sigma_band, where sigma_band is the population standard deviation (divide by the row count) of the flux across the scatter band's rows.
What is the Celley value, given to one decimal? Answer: 0.6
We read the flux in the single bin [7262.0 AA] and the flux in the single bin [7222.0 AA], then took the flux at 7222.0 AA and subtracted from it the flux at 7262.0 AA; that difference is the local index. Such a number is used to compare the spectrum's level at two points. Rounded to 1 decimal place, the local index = -0.1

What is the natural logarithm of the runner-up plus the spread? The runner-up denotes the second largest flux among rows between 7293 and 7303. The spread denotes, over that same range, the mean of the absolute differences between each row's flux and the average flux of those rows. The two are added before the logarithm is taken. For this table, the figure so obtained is 2.35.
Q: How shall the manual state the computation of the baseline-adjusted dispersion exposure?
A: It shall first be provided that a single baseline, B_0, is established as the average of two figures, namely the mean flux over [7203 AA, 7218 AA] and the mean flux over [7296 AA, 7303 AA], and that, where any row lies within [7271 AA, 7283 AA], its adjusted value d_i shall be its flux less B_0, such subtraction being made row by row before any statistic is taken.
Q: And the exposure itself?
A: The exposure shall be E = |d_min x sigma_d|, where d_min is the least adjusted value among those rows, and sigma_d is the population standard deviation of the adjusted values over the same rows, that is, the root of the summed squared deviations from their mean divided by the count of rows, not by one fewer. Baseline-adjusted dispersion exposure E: 1.01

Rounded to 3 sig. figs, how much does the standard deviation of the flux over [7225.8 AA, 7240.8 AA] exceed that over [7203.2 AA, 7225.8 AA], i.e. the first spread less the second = -0.168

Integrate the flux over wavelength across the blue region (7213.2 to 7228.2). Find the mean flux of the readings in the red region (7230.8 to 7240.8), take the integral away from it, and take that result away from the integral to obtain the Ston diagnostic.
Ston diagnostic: 293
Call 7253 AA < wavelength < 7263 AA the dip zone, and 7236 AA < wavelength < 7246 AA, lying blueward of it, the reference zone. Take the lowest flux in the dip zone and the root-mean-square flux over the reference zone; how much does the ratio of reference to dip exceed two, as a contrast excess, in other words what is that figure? -0.937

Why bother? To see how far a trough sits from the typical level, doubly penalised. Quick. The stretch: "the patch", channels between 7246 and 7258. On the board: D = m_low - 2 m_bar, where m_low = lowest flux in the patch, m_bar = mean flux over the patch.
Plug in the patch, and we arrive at -10.9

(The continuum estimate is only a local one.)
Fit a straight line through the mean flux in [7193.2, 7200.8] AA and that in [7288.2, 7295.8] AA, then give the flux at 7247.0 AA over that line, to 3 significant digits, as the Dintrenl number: 1.02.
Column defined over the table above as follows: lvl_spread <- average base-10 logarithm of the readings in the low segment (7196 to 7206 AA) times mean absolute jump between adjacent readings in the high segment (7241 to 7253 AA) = 0.72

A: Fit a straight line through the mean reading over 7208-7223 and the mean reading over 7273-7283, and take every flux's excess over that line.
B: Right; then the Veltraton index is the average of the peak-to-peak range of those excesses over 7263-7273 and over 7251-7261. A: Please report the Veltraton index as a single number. 1.21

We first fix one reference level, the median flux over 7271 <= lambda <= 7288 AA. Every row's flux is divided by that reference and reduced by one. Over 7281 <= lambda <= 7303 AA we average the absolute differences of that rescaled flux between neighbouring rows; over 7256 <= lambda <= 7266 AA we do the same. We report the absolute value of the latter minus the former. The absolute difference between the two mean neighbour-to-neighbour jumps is 0.03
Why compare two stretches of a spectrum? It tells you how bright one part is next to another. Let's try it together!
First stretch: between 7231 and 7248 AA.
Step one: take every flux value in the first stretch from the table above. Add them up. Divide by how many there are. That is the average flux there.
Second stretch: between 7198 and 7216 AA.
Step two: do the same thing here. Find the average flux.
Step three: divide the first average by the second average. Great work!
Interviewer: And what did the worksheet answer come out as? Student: 1.03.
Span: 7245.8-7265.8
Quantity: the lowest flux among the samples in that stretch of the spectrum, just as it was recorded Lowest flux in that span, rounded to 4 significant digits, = 9.440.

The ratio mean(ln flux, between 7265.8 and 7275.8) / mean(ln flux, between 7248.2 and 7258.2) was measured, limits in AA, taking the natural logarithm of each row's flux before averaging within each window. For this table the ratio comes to 1.000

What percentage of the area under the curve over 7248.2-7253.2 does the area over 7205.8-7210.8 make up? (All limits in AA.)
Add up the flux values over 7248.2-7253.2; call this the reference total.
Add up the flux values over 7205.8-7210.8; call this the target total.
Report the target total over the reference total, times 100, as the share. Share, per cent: 98.8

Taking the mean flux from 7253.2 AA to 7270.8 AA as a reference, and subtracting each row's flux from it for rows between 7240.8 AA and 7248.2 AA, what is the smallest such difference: -1.1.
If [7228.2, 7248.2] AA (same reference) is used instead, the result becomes -1.1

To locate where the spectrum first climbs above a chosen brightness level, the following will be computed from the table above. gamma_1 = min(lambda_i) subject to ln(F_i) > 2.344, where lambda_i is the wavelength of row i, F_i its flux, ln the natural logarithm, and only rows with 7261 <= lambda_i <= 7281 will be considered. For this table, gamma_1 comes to 7262.0 AA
